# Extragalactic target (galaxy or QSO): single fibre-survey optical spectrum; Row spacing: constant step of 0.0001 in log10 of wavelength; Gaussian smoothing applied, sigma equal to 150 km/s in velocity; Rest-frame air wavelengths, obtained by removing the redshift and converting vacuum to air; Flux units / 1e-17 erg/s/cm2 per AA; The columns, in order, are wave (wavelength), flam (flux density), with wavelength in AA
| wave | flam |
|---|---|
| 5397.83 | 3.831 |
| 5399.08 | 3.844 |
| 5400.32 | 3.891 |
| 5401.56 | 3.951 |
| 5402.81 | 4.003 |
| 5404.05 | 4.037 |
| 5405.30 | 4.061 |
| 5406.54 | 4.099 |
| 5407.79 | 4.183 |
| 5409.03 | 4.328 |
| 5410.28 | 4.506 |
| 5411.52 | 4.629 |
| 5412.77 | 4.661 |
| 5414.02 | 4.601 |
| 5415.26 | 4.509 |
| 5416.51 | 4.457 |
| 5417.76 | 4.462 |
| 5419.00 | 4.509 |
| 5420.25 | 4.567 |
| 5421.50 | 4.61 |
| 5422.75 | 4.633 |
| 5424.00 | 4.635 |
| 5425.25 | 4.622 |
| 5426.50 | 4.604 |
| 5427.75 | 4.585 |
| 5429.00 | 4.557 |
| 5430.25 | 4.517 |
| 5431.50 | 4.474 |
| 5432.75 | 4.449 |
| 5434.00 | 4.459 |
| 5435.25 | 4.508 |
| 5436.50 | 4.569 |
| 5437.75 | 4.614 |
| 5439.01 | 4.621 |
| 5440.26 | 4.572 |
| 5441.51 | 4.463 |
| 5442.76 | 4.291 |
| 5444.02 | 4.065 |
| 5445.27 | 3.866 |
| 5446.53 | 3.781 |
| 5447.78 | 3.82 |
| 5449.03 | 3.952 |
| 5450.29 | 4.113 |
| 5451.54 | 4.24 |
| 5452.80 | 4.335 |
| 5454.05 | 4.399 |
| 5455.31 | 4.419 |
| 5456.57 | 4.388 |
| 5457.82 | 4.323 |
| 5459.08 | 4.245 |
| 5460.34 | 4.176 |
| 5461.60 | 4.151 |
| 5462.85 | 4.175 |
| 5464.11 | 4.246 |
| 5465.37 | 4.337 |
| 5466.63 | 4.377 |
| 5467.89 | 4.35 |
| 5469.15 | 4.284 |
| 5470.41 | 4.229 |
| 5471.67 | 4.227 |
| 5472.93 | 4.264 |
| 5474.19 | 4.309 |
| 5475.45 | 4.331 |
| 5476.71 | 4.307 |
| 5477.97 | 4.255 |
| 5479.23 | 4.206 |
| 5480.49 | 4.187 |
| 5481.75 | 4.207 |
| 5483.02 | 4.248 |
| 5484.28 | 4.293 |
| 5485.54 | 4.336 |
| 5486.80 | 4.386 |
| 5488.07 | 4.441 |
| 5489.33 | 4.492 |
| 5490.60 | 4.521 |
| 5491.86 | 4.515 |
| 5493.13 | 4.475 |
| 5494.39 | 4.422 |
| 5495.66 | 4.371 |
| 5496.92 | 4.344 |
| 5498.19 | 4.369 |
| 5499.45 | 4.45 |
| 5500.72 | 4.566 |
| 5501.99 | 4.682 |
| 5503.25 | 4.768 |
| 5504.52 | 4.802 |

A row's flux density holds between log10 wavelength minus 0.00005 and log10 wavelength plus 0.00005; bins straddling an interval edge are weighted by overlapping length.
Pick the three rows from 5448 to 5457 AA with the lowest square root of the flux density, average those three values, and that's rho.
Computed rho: 2.03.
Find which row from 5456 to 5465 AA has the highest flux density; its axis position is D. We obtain 5456.57 AA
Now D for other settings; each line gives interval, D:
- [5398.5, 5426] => 5412.77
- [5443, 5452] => 5451.54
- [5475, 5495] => 5490.60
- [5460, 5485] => 5466.63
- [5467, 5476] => 5467.89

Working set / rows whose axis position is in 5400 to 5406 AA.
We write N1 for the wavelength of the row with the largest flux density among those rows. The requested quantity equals 5405.30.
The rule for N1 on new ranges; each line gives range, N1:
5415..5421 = 5420.25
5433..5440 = 5439.01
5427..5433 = 5427.75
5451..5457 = 5455.31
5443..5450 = 5444.02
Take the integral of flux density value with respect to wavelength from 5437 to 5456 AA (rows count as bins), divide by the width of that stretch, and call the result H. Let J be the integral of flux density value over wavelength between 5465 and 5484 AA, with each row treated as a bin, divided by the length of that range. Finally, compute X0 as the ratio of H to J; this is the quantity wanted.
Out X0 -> 0.99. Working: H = 4.24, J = 4.27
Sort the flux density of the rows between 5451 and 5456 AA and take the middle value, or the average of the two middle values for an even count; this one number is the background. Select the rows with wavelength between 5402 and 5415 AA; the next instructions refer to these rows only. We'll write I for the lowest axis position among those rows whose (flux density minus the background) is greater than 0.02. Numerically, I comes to 5410.28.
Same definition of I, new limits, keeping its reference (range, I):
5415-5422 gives 5415.26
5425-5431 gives 5425.25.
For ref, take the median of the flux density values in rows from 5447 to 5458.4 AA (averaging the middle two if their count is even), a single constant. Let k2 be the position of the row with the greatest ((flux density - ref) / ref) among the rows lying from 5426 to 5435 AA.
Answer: 5426.50 AA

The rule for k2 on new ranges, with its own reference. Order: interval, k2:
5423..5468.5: 5424.00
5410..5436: 5412.77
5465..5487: 5486.80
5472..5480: 5475.45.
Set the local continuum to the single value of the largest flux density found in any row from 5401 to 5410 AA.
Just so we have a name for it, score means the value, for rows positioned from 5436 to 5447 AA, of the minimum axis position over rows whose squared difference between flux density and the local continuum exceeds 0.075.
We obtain 5437.75 AA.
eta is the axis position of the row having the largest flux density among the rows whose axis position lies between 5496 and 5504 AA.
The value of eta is 5503.25 AA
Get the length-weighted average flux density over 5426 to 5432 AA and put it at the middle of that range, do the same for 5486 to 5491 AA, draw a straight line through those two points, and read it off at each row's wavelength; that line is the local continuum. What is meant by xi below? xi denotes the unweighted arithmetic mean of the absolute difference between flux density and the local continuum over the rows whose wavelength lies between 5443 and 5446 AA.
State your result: 0.56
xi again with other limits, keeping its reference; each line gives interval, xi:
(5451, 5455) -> 0.18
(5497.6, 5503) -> 0.12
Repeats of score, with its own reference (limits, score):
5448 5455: 5449.03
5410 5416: 5411.52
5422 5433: 5422.75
